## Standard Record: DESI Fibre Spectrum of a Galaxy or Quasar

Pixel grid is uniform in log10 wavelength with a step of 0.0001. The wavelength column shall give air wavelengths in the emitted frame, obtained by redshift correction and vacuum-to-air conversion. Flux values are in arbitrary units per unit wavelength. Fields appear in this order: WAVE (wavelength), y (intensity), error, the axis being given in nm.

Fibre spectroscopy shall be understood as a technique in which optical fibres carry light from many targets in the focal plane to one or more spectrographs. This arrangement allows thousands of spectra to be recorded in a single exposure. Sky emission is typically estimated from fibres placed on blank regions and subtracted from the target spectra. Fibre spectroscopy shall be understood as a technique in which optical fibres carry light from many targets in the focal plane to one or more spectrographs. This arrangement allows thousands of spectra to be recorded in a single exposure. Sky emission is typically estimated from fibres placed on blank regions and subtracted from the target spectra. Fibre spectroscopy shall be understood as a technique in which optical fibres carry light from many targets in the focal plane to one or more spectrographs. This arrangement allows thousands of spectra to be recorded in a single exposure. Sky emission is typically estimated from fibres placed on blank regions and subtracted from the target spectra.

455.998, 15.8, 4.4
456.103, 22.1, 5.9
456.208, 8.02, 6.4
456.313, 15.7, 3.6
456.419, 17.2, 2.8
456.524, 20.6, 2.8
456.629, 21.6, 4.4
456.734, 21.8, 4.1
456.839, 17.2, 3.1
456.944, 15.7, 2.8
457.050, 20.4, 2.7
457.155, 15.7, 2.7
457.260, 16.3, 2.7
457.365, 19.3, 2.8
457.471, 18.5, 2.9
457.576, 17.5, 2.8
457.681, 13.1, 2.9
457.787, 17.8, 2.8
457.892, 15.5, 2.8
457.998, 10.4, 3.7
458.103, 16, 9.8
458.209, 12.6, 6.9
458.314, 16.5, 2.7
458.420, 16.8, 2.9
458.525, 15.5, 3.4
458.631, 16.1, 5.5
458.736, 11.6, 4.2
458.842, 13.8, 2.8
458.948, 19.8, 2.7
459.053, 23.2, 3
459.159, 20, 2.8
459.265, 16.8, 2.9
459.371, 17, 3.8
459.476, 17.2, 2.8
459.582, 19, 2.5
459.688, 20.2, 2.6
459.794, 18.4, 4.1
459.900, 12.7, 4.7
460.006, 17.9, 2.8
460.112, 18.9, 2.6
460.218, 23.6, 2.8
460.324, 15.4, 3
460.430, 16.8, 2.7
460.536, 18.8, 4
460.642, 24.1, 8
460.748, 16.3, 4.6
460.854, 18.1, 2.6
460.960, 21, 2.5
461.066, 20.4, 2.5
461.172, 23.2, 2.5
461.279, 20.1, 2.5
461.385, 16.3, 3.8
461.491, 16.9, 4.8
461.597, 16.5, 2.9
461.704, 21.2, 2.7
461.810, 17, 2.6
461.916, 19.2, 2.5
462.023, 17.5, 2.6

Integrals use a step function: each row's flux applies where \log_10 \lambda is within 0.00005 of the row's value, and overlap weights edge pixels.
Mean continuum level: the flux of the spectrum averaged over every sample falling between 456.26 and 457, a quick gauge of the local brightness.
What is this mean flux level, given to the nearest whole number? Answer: 19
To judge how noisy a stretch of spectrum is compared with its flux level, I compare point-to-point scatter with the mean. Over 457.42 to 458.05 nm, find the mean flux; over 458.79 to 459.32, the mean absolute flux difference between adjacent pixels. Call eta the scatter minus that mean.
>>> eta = -12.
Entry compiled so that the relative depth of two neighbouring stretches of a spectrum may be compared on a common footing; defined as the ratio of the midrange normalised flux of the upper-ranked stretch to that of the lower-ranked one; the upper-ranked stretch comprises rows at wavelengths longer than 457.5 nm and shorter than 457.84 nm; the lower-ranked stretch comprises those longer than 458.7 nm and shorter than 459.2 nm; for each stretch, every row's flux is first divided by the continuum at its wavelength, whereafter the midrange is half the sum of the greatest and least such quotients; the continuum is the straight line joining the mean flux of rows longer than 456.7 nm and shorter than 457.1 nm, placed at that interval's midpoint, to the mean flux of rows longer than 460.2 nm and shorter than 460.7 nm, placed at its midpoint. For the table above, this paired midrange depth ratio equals 0.90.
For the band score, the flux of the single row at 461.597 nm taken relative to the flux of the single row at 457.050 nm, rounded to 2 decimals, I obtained 0.81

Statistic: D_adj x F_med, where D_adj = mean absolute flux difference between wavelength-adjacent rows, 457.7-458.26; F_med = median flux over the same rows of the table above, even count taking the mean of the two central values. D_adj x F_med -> 64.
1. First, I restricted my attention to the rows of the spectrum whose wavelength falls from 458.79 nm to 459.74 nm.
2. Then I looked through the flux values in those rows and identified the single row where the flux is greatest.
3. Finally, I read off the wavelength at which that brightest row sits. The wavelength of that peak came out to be 459.053 nm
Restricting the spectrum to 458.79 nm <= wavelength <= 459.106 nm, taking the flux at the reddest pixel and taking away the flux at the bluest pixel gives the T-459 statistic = 9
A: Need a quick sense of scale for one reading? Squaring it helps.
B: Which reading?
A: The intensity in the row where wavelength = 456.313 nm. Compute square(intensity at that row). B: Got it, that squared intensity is 246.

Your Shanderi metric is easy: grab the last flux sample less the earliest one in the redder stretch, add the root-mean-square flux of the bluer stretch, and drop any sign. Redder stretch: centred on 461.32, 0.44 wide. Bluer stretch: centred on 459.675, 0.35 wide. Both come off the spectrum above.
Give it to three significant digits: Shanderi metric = 12.9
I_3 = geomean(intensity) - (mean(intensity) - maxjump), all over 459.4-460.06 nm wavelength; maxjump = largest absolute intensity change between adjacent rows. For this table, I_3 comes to 5.5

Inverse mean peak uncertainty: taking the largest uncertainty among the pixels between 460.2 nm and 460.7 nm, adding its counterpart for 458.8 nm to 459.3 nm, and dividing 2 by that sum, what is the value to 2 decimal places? 0.18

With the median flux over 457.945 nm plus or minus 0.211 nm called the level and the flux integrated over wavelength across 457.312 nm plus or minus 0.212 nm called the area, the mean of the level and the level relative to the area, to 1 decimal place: 8.9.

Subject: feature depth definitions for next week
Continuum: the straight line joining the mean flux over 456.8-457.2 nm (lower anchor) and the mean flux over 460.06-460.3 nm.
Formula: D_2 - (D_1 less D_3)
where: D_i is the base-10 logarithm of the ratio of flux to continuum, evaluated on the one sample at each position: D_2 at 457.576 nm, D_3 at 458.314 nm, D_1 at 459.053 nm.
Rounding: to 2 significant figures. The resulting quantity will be -0.14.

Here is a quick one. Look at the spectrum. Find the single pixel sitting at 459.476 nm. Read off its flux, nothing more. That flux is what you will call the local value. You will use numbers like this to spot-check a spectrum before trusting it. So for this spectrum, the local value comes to 17.2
